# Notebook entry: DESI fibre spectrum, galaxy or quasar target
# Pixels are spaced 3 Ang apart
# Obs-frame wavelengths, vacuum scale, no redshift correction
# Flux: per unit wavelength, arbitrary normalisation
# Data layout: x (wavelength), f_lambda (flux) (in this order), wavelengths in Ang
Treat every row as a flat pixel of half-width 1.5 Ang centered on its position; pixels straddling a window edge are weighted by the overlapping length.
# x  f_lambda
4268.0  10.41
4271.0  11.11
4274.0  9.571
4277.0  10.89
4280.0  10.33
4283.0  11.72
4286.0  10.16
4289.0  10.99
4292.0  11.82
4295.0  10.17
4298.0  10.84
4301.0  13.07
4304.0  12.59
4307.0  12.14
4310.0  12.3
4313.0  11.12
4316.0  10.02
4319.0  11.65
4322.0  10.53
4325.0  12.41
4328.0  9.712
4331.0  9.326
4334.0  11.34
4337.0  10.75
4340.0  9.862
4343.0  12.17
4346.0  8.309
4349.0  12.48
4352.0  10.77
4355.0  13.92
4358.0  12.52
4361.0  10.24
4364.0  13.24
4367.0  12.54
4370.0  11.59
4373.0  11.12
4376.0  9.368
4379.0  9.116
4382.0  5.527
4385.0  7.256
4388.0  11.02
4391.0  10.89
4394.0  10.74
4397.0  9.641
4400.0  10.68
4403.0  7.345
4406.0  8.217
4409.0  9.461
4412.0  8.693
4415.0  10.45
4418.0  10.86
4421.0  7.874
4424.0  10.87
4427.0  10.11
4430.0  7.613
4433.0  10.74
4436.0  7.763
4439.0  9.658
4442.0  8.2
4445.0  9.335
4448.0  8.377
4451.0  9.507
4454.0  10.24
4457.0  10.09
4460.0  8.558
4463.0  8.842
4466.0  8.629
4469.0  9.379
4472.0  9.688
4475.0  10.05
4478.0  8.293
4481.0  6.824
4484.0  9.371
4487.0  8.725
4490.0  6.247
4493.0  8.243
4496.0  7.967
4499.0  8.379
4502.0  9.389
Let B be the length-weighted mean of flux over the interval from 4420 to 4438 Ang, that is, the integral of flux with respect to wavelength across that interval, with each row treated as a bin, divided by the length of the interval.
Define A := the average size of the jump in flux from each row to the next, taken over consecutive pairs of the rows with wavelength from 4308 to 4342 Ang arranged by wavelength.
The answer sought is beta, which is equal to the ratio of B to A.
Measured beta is 7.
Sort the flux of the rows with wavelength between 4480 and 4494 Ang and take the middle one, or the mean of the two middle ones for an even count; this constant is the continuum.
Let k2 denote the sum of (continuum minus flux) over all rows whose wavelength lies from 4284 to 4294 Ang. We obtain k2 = -8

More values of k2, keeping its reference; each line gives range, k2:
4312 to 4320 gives -8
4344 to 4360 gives -17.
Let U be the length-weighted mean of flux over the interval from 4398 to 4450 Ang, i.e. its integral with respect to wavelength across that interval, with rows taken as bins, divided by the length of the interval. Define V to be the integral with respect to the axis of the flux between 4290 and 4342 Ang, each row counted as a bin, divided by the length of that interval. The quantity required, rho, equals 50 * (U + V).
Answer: 1018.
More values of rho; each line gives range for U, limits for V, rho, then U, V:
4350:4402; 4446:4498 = 968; 10.6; 8.8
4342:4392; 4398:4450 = 995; 10.7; 9.2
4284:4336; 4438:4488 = 1012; 11.2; 9.0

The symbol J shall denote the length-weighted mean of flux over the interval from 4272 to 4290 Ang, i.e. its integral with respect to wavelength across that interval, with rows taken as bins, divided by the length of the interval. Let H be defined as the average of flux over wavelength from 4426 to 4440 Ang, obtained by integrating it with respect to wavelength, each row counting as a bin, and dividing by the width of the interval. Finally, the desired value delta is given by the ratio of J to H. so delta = 1.2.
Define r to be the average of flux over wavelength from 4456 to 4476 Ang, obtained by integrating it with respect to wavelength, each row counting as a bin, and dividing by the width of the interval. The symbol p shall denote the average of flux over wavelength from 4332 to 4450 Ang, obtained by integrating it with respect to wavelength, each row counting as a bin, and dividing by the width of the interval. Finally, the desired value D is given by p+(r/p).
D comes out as 10.9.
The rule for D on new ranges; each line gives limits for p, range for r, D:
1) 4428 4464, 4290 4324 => 10.4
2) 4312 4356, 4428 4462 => 11.8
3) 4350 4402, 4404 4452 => 11.5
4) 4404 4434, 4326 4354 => 10.6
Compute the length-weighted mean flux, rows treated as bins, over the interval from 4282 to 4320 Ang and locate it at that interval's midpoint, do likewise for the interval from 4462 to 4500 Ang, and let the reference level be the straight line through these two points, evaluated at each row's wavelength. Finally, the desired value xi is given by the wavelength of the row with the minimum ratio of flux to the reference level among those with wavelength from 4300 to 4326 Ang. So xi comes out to 4316.0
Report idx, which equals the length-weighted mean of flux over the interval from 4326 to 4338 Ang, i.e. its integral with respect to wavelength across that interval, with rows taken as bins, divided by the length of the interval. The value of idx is 10.4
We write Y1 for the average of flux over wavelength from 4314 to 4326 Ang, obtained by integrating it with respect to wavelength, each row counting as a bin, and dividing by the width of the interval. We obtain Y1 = 11.1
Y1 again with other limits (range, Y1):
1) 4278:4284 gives 11.0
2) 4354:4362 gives 12.2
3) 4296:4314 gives 12.0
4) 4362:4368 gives 12.7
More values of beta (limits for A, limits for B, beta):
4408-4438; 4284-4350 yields 5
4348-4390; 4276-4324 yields 6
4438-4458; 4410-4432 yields 10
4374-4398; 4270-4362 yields 7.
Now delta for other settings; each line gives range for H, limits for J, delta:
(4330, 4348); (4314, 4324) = 1.0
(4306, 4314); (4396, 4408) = 0.8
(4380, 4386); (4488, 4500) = 1.2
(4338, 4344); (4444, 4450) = 0.8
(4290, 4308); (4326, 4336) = 0.9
